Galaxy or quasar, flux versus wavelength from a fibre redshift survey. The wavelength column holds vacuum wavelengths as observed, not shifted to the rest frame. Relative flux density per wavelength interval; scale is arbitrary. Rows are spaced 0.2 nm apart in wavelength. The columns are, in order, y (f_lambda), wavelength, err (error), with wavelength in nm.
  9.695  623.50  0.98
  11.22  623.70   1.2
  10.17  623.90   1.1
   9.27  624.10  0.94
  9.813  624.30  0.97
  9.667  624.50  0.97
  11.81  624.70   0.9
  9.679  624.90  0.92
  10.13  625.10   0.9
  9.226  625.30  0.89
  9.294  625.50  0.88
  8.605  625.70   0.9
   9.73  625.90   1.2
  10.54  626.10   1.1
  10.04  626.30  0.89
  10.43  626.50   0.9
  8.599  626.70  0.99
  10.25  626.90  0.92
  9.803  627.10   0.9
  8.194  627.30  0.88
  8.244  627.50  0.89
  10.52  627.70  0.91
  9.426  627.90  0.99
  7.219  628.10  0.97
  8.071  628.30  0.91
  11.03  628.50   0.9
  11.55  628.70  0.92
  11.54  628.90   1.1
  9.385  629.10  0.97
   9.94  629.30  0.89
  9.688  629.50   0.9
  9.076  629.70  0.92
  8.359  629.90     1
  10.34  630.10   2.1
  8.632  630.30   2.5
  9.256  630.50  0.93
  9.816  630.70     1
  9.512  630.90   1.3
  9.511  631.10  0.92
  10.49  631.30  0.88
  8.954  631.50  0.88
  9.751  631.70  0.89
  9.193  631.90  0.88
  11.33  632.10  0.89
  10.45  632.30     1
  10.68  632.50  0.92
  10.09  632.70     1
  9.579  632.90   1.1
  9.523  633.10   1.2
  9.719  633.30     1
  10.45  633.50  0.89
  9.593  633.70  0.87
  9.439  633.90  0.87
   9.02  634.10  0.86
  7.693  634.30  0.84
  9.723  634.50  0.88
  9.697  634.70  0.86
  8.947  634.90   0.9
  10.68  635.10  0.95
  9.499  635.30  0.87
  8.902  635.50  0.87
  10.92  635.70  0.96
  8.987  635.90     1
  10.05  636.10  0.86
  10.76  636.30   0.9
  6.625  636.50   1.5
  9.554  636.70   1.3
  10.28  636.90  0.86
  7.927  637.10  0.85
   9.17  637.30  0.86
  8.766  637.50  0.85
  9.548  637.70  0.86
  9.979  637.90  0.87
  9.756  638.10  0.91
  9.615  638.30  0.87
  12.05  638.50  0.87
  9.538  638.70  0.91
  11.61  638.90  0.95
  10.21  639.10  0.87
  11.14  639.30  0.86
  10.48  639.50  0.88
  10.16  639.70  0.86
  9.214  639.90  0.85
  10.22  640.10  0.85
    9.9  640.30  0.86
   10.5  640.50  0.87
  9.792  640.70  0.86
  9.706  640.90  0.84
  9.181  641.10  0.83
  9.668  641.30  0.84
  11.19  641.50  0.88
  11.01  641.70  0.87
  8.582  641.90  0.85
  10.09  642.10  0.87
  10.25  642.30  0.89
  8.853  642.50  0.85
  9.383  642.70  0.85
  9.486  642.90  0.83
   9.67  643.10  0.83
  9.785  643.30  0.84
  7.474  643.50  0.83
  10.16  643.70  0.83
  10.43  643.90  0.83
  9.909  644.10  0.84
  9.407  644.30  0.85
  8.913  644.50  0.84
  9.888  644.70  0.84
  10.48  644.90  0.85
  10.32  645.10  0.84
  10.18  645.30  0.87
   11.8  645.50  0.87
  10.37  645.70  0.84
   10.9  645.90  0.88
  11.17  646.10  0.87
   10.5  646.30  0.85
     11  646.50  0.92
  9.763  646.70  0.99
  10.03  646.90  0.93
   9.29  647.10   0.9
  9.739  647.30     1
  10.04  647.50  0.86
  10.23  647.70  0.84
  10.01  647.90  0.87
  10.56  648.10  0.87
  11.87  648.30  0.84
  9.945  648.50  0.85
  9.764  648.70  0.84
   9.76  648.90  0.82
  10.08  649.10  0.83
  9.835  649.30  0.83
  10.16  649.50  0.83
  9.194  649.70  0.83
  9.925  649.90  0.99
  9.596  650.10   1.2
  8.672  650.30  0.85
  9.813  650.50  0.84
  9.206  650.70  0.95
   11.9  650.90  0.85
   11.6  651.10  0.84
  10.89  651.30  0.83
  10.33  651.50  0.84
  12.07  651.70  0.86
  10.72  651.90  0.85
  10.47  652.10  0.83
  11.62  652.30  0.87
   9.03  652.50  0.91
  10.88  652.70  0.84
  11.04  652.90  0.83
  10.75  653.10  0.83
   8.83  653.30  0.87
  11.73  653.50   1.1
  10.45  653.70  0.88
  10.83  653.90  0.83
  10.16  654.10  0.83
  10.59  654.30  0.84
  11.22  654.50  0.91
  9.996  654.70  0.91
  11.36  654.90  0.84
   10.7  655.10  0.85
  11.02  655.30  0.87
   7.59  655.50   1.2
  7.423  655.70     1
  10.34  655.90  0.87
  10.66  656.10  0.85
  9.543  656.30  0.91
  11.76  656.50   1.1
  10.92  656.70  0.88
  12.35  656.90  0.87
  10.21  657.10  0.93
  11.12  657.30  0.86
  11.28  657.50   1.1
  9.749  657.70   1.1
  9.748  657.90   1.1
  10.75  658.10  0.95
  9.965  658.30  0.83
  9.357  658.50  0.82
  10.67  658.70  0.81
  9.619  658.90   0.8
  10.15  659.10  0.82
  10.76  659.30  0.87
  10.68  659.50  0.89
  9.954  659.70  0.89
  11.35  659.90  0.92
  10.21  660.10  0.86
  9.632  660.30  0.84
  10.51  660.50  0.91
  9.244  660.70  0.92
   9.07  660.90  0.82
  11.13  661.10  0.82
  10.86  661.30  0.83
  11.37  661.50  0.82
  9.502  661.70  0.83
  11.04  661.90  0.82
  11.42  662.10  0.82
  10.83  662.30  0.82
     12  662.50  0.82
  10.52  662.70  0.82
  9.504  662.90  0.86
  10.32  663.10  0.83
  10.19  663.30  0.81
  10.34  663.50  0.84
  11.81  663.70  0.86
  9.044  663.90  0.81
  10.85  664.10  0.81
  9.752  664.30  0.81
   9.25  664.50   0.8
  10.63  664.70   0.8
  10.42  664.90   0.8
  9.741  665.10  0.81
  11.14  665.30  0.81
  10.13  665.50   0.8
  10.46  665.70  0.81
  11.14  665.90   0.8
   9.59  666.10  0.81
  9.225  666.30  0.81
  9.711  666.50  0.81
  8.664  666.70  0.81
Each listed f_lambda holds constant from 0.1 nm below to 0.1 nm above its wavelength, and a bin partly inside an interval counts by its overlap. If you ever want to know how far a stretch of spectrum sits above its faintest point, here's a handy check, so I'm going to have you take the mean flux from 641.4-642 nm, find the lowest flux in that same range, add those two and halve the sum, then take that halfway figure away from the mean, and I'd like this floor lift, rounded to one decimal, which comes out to 0.8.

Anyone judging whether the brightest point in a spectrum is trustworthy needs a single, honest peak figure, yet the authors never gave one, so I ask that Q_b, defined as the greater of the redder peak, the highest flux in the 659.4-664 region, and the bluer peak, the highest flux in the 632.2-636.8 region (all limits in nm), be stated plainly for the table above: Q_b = 12.0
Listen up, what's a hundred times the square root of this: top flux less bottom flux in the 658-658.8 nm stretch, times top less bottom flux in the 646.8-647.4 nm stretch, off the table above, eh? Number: 102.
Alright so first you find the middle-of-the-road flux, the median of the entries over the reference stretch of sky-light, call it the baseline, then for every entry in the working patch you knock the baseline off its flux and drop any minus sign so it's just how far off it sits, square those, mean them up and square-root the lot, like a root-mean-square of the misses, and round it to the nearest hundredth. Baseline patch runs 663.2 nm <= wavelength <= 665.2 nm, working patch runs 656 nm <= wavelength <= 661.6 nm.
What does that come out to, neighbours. 0.82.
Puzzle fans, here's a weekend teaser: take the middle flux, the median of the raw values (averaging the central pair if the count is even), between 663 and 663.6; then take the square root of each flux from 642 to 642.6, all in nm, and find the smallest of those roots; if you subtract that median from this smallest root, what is -7.3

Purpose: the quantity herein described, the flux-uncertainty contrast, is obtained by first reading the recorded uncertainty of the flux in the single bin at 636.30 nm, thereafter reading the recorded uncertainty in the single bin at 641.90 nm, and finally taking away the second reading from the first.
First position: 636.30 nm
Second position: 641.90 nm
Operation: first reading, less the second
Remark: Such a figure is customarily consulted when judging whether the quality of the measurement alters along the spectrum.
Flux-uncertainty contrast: 0.05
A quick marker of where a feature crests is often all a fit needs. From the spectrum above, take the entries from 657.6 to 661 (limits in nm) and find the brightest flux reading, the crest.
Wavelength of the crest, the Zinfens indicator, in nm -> 659.90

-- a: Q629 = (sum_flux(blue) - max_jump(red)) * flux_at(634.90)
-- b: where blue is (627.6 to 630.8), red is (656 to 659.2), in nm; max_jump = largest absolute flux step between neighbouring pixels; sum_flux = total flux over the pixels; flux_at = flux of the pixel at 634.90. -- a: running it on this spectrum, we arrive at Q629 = 1357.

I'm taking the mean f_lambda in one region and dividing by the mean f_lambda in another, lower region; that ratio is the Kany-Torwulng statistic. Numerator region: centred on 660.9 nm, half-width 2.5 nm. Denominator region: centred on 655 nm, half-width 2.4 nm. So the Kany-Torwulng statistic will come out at 0.99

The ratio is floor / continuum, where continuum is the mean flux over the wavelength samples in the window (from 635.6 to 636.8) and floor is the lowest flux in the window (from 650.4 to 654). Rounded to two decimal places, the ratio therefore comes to 0.93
